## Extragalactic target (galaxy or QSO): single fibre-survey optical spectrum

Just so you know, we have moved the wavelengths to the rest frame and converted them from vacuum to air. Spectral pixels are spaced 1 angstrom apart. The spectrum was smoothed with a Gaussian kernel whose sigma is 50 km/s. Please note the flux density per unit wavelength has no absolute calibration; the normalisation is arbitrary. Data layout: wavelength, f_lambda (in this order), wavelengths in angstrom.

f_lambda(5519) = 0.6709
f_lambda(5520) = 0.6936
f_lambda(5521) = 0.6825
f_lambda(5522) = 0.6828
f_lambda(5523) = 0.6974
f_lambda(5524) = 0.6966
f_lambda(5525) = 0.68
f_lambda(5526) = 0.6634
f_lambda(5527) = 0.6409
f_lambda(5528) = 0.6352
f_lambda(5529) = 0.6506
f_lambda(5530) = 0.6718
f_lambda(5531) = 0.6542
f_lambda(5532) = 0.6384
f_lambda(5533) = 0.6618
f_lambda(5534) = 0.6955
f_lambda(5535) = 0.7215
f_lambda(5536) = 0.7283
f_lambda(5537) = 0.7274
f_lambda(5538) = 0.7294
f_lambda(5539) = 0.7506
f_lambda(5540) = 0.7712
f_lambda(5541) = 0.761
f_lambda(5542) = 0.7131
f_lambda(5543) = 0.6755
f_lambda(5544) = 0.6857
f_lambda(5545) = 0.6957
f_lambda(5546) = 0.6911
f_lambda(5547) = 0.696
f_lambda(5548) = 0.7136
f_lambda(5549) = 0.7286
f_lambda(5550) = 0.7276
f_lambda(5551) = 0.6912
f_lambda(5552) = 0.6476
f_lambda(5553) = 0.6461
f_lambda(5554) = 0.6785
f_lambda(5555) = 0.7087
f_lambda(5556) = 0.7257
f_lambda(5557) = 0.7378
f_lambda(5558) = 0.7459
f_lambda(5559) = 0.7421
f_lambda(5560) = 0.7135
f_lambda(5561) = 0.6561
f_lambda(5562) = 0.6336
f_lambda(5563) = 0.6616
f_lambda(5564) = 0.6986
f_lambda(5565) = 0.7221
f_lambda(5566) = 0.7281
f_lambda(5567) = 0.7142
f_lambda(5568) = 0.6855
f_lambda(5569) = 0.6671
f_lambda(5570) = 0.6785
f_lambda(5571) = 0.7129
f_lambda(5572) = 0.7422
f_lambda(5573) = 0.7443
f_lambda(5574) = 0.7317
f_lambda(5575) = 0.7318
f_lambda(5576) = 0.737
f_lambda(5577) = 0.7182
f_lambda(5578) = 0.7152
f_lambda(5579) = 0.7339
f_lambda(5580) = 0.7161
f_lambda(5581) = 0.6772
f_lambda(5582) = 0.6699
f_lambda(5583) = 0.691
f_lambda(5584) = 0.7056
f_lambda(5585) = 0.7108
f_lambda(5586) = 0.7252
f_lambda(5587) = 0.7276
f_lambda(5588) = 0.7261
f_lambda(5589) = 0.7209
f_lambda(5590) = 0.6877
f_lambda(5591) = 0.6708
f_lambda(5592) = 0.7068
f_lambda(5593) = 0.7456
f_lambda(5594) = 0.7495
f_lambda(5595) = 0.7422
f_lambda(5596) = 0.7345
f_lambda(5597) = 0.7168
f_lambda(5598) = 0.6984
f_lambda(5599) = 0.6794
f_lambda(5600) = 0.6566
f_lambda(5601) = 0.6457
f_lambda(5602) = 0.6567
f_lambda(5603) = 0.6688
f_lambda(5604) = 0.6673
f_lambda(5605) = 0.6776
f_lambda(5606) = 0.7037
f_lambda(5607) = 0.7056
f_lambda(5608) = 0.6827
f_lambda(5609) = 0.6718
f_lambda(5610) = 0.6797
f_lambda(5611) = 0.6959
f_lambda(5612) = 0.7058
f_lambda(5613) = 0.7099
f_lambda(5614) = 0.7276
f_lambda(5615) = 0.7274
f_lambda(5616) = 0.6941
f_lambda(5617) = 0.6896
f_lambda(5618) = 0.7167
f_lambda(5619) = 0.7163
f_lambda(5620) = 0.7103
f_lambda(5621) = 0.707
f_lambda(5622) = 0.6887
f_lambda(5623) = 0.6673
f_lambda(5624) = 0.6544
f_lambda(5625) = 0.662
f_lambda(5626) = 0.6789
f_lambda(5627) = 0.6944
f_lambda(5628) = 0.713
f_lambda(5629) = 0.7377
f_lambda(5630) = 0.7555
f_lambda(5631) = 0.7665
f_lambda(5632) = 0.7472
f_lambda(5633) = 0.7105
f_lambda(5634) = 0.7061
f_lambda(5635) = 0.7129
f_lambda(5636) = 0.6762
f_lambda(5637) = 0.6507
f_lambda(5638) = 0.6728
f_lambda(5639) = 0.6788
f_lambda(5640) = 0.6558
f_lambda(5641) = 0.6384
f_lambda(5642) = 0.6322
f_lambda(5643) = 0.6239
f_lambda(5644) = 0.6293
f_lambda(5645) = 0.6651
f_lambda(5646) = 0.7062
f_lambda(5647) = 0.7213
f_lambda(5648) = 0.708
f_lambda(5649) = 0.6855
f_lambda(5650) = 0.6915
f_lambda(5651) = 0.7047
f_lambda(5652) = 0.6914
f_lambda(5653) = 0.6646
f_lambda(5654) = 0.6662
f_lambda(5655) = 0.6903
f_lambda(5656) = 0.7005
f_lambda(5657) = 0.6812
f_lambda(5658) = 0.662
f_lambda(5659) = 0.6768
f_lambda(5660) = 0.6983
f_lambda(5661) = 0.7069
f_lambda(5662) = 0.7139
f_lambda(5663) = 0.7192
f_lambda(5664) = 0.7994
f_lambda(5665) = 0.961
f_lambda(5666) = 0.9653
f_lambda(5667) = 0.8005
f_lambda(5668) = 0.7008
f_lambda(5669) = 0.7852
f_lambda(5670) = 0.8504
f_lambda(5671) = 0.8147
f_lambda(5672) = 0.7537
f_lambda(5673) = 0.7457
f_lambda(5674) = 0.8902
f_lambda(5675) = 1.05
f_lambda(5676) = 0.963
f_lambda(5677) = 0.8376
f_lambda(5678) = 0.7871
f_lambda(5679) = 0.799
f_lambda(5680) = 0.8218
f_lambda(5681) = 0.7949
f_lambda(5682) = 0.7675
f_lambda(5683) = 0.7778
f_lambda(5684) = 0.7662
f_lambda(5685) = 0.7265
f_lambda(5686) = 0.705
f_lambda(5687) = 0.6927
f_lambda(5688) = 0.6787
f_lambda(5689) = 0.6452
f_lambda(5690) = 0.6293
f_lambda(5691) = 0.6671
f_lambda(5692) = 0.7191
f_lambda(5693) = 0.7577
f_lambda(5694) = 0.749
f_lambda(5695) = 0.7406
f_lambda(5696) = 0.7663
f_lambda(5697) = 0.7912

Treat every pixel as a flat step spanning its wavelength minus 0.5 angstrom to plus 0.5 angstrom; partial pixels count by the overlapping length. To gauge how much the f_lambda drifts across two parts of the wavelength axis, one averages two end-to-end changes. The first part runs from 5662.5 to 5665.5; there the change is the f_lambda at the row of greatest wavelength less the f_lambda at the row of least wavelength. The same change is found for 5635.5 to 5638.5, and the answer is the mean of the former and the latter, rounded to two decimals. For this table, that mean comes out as 0.12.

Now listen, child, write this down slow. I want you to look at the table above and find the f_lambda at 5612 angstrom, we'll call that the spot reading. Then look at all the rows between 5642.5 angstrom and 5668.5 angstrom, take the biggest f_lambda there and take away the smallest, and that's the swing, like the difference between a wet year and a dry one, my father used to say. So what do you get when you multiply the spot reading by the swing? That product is 0.24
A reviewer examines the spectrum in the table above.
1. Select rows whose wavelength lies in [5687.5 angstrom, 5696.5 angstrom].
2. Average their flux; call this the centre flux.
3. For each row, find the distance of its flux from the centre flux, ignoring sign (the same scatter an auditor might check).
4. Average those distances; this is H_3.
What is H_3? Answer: 0.045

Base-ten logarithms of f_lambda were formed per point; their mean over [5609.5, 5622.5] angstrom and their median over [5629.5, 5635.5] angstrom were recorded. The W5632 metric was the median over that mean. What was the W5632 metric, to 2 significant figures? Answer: 0.90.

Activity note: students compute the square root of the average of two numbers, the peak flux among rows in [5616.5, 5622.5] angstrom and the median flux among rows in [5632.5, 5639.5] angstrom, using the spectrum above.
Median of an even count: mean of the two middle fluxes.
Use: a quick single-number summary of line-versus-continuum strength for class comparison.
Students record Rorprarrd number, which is 0.835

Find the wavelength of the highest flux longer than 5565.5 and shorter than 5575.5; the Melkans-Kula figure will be 5573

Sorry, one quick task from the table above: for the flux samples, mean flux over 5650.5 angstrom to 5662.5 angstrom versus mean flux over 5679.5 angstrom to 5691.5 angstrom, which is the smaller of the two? 0.688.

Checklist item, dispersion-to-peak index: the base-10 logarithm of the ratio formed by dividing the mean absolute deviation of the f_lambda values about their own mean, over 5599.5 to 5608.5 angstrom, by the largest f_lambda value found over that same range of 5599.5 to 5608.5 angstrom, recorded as -1.63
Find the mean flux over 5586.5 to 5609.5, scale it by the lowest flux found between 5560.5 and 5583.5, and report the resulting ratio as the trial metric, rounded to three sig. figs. 1.10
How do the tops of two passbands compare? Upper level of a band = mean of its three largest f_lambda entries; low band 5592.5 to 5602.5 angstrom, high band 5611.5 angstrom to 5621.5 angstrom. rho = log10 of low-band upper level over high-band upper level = 0.013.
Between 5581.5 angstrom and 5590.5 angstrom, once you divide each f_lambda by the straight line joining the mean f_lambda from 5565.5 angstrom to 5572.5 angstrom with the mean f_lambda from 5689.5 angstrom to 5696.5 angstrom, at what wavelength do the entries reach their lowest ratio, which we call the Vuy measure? 5582 angstrom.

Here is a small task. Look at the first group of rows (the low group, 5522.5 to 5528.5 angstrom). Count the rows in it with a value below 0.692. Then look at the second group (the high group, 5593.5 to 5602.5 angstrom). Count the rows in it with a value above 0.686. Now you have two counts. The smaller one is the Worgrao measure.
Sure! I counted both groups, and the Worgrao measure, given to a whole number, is 4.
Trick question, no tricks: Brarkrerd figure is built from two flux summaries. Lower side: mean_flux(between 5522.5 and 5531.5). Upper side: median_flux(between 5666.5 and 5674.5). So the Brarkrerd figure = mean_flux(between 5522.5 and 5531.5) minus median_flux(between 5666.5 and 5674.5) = -0.13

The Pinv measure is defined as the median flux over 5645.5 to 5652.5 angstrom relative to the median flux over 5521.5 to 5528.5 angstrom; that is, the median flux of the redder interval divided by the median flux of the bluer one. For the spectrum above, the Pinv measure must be 1.04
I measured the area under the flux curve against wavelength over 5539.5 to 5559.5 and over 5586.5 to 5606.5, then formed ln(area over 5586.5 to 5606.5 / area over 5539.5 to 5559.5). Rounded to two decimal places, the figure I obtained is -0.01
